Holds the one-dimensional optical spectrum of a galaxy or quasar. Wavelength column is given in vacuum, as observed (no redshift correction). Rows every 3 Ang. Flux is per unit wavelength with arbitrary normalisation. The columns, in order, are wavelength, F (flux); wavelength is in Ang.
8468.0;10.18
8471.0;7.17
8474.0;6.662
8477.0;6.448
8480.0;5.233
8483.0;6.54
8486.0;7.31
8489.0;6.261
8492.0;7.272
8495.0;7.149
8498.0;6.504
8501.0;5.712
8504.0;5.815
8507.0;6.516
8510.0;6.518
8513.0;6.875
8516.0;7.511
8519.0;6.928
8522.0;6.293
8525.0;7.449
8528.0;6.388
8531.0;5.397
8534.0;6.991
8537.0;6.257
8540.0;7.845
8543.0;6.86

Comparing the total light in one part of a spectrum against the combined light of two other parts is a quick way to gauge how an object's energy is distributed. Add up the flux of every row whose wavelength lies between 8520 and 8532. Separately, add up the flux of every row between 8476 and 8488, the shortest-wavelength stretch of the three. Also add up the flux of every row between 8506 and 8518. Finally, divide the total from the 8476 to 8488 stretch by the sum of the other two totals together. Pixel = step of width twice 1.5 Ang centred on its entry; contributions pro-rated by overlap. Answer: 0.482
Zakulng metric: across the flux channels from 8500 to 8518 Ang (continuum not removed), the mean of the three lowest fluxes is 6.01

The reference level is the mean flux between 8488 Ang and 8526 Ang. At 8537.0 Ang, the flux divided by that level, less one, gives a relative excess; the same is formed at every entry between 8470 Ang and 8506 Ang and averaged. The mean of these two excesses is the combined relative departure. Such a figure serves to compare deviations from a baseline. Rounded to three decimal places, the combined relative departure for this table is -0.044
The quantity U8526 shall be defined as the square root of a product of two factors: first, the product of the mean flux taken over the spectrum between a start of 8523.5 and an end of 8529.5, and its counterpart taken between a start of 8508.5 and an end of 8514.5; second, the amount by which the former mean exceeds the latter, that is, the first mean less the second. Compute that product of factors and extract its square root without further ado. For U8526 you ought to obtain 3.2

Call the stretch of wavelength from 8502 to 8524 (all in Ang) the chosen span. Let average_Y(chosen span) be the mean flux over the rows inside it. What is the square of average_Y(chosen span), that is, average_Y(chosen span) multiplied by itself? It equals 44.0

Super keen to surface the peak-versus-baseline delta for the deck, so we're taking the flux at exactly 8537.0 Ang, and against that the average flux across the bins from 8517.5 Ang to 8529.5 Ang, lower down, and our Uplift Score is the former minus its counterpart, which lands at -0.5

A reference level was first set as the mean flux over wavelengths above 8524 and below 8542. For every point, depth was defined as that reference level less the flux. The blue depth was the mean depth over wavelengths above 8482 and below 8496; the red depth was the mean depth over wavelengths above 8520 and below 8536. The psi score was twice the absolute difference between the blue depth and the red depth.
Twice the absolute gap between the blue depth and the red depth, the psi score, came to 0.8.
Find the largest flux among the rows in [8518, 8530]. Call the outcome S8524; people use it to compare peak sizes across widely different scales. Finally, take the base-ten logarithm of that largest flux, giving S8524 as 0.872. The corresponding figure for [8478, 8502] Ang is 0.864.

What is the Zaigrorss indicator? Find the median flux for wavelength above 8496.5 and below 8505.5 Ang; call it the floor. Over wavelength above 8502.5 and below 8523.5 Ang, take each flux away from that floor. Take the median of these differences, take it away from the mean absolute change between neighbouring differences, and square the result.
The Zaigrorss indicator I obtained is 1.4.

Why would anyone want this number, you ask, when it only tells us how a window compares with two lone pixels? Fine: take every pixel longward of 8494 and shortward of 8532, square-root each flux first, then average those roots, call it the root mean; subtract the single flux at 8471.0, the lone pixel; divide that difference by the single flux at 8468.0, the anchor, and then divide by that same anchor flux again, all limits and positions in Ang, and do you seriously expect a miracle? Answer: -0.045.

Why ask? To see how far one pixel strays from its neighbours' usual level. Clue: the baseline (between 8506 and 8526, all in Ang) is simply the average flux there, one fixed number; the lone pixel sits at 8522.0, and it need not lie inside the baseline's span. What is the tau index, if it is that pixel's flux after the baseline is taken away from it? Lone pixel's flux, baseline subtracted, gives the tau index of -0.6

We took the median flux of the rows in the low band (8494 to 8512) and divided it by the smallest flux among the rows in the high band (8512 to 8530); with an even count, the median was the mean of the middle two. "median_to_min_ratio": 1.03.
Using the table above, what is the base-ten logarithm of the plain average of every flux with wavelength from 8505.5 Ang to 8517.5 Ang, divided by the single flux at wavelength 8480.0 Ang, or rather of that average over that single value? 0.117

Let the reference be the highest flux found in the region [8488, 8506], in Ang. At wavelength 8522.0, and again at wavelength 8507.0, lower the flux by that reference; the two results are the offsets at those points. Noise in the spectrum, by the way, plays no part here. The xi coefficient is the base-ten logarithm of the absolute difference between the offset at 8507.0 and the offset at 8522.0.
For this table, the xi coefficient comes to -0.7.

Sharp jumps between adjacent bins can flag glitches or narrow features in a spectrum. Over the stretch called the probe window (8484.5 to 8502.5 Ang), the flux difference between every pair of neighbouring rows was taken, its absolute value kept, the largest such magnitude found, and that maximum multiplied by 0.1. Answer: 0.10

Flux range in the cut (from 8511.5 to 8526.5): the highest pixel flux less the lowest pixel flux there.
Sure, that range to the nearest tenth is 1.2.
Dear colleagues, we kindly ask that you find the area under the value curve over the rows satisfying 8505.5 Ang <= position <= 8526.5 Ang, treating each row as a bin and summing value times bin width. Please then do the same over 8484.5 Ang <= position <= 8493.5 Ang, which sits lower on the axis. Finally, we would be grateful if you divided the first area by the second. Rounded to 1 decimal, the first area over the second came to 2.3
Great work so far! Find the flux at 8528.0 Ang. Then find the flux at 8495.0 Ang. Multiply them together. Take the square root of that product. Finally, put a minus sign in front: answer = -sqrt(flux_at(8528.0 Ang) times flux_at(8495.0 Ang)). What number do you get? -6.76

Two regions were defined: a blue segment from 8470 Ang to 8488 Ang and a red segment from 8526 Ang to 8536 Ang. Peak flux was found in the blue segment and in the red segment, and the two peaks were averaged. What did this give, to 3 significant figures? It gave 7.15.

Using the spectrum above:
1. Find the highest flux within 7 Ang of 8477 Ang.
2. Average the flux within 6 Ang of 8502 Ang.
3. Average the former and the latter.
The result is 6.7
